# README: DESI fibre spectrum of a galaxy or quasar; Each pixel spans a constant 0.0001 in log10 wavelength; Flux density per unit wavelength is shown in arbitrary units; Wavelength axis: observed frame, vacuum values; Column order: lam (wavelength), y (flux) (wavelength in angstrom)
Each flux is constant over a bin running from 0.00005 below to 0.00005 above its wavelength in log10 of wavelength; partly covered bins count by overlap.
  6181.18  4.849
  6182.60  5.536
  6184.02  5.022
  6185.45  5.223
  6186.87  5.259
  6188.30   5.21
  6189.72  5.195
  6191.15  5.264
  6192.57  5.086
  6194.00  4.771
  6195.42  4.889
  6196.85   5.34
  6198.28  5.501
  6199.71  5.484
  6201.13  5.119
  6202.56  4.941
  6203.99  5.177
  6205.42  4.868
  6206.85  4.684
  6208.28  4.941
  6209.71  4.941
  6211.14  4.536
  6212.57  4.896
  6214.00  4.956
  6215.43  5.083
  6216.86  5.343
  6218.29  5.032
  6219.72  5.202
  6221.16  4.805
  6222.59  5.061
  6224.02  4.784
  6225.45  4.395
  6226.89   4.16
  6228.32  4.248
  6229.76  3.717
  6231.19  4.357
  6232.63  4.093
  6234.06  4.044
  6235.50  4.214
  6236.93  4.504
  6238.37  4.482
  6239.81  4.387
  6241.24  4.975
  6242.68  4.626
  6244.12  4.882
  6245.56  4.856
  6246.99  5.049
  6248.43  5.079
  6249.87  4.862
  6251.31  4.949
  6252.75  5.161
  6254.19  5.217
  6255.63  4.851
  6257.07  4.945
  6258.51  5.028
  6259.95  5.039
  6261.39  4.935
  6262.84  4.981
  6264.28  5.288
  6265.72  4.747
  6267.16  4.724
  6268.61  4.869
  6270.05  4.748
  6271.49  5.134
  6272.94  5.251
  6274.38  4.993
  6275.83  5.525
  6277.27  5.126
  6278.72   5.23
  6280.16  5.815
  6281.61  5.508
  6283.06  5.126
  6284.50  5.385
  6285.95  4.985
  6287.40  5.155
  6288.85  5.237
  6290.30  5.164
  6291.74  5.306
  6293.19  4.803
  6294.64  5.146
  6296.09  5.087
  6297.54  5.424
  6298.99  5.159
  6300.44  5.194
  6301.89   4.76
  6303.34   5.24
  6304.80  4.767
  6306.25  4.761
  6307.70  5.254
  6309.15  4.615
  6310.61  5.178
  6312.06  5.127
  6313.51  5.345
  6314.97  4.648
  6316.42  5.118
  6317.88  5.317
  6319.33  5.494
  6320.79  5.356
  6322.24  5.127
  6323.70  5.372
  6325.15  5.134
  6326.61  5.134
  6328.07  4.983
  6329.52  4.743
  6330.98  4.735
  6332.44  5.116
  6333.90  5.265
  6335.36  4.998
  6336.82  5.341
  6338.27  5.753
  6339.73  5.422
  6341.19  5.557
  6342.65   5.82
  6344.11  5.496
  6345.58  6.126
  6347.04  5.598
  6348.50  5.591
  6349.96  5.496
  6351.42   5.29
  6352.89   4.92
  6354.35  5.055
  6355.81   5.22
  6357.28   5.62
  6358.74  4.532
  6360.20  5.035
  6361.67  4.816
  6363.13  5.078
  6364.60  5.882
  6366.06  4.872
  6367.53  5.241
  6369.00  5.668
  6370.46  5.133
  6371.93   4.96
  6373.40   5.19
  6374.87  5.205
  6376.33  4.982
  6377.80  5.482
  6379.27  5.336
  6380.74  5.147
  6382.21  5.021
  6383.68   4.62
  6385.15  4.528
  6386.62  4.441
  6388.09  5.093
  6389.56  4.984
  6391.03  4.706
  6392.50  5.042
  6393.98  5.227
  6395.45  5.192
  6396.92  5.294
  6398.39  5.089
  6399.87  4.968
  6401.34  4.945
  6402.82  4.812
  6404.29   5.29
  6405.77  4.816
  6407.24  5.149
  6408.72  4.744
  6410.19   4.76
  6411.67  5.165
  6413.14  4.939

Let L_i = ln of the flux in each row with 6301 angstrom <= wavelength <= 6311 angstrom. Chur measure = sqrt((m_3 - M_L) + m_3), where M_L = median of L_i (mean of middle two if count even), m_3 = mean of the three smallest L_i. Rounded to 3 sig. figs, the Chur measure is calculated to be 1.24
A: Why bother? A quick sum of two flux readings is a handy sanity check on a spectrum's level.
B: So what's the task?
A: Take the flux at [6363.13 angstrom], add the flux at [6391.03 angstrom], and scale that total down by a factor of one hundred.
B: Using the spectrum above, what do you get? 0.098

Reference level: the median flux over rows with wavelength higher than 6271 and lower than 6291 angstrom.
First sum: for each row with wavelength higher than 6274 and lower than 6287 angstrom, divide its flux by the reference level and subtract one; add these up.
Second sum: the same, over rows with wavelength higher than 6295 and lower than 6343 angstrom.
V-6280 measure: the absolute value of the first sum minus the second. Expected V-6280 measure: 0.40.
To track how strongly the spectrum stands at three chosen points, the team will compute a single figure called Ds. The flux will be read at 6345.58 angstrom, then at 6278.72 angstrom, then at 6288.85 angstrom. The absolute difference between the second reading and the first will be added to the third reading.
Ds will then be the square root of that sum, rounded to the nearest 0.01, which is 2.48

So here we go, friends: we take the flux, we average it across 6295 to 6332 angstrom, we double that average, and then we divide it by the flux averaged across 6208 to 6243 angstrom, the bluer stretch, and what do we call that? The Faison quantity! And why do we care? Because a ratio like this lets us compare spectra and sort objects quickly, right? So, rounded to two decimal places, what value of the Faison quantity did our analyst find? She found 2.20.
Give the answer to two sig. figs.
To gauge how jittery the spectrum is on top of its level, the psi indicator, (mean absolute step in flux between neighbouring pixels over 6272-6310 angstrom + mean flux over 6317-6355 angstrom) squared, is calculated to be 32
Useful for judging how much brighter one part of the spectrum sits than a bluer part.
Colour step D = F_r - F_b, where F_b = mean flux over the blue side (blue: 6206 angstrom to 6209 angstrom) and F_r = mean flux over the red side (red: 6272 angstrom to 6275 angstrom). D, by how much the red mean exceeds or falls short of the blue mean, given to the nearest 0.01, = 0.31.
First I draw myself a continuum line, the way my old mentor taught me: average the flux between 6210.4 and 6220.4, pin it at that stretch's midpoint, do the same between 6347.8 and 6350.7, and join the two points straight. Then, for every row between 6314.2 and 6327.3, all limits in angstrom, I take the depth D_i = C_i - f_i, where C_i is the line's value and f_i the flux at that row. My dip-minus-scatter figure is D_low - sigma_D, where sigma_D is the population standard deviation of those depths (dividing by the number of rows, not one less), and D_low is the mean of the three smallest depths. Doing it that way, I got -0.2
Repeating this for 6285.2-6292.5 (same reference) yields 0.0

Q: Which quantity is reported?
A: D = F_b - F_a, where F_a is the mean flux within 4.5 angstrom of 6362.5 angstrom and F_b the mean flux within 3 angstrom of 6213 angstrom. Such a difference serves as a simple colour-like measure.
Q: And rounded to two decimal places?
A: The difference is -0.17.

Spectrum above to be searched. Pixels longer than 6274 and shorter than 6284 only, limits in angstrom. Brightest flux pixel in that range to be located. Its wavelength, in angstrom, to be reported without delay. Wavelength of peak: 6280.16 angstrom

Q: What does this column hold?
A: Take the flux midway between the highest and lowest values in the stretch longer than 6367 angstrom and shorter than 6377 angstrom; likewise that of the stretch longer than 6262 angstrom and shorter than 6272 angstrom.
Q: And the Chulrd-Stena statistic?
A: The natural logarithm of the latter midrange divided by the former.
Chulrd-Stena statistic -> -0.06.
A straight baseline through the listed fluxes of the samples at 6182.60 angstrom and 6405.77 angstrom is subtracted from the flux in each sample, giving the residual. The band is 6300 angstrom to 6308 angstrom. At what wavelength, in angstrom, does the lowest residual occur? 6301.89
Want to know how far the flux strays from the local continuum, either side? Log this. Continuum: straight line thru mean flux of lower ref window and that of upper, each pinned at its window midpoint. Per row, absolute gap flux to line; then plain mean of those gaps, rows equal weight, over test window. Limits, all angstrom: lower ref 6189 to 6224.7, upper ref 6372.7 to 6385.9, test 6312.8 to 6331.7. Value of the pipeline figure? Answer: 0.23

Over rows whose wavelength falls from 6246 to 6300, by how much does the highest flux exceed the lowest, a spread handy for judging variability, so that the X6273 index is 1.1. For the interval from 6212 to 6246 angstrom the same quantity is 1.6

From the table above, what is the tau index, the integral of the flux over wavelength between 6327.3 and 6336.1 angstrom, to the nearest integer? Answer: 44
